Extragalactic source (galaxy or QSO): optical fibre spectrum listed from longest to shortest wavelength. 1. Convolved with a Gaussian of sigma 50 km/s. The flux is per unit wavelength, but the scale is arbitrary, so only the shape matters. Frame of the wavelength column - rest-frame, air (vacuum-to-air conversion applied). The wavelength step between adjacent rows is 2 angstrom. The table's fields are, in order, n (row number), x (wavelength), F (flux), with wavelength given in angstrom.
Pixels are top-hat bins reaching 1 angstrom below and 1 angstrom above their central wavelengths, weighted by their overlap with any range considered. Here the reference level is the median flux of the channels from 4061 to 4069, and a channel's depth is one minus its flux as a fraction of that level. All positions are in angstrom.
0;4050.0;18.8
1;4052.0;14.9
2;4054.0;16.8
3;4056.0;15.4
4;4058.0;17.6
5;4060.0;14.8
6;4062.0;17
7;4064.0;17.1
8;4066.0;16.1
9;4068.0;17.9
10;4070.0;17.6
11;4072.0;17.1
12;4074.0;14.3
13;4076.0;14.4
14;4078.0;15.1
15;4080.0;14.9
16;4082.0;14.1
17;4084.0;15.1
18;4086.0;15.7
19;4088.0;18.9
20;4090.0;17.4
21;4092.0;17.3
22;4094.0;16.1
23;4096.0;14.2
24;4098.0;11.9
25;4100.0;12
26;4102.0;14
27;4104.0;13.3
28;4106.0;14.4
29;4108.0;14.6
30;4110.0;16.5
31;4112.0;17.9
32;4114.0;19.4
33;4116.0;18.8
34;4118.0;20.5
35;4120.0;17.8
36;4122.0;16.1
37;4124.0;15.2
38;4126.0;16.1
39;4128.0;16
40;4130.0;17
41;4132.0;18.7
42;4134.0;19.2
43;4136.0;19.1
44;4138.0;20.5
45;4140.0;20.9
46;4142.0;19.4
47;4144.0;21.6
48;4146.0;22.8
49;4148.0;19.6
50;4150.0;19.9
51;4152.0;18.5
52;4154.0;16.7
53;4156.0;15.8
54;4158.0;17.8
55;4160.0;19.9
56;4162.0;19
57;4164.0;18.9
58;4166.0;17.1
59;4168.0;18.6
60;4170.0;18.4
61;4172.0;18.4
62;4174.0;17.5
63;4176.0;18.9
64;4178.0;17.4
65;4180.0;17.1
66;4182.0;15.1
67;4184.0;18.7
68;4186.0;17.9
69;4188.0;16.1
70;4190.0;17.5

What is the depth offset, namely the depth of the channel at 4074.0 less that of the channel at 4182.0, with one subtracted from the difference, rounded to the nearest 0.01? -0.95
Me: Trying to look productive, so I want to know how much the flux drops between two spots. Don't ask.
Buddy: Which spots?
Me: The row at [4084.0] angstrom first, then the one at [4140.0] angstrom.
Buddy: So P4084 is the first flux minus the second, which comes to -5.8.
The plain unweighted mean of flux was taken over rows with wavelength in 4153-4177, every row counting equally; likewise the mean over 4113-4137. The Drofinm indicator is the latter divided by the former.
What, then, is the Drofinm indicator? 0.99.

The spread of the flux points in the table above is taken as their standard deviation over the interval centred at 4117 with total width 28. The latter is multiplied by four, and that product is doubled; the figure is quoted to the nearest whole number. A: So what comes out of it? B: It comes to 16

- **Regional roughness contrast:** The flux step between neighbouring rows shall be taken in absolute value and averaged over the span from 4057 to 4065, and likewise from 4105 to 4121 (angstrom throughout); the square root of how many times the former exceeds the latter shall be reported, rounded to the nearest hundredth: 1.09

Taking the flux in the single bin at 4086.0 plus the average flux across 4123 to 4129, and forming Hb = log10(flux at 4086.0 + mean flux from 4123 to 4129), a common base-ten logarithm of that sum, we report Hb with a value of 1.50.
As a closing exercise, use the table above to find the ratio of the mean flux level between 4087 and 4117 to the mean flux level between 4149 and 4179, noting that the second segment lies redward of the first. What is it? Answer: 0.868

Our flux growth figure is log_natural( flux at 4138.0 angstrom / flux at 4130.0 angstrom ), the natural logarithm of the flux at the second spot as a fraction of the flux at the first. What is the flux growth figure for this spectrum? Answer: 0.19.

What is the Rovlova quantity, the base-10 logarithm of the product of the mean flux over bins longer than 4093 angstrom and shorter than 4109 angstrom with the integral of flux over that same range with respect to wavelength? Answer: 3.48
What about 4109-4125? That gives 3.70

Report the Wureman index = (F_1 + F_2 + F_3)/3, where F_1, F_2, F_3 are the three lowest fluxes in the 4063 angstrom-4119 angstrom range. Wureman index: 12.4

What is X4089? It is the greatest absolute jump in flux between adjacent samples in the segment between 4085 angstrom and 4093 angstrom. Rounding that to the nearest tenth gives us 3.2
